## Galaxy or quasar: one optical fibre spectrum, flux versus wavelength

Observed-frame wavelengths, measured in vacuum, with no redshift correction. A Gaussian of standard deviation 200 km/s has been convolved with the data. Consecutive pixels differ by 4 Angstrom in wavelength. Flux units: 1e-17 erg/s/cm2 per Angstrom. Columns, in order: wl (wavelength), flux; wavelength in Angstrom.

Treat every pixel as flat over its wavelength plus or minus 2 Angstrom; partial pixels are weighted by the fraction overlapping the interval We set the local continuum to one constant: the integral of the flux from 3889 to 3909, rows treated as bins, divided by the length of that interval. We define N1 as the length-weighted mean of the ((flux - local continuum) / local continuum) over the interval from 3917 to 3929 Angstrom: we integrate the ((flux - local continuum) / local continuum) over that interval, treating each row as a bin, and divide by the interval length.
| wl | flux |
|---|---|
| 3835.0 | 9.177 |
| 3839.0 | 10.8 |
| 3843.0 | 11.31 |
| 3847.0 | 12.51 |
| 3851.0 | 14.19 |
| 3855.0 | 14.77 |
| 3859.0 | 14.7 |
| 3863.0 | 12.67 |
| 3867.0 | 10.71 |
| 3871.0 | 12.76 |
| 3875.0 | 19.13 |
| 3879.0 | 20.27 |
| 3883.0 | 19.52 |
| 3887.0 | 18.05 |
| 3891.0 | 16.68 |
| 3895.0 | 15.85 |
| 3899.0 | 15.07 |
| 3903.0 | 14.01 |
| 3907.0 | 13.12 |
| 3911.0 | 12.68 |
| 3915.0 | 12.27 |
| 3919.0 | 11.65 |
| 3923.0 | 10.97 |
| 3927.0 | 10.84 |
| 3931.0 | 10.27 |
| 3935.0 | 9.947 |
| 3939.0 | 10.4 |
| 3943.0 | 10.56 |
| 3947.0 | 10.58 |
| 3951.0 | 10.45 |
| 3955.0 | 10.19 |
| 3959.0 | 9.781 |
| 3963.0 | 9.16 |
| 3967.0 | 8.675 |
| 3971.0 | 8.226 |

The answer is -0.25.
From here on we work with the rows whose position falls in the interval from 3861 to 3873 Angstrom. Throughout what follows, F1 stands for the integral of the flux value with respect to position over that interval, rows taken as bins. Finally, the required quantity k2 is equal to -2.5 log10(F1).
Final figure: -5.40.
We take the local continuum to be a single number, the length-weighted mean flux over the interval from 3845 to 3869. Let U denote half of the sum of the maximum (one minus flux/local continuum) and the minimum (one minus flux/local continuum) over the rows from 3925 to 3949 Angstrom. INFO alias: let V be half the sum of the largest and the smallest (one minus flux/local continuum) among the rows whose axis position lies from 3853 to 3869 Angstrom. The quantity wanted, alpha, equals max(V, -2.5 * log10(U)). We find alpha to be 1.66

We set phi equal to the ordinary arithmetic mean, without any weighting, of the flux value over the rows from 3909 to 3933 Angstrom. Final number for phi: 11.4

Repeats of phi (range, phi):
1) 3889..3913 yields 14.6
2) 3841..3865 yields 13.4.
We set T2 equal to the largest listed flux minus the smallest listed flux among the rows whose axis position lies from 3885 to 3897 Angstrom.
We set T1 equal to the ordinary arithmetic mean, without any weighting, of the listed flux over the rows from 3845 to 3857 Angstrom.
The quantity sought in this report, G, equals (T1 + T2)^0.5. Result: 4.0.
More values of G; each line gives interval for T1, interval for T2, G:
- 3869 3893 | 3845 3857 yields 4.5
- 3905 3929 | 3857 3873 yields 4.0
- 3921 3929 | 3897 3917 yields 3.7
